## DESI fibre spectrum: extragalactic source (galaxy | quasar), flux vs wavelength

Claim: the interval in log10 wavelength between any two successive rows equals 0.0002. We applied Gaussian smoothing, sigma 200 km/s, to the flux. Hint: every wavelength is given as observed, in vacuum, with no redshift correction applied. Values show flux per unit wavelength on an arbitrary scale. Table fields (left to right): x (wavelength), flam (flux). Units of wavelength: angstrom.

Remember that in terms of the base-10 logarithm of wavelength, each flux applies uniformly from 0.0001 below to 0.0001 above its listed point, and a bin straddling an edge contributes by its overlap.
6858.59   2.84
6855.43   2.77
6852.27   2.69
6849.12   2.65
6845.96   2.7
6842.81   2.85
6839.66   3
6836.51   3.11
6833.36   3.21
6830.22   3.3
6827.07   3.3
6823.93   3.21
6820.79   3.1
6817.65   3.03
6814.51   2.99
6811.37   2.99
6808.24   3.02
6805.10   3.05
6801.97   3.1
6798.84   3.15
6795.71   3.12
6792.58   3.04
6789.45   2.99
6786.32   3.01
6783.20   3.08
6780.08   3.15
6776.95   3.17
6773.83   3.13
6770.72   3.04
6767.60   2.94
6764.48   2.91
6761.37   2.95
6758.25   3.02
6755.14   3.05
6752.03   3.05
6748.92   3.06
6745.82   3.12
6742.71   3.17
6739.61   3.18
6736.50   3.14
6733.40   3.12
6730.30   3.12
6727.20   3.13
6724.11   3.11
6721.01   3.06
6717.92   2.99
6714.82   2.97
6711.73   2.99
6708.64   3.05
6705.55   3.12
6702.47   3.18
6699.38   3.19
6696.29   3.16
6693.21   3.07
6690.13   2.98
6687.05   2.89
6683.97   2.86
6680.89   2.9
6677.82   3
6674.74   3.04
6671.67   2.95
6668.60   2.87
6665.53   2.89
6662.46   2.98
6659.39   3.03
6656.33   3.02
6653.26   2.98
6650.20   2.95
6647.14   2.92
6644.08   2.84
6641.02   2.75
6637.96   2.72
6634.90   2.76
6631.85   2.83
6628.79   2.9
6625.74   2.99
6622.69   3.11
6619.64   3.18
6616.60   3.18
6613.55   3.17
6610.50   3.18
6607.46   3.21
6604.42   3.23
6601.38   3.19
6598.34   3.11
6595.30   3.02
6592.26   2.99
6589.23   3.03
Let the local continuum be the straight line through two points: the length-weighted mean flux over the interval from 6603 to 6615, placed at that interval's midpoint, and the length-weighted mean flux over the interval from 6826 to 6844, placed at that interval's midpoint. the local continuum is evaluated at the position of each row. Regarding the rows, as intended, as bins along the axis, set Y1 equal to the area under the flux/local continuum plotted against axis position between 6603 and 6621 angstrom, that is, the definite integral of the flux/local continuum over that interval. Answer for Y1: 18.0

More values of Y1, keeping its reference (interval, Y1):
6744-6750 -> 5.9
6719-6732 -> 12.8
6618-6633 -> 14.1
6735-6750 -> 14.9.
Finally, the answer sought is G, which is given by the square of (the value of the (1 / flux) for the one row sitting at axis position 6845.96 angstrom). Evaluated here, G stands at 0.137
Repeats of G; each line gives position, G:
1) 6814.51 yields 0.112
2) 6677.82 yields 0.111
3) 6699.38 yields 0.098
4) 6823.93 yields 0.097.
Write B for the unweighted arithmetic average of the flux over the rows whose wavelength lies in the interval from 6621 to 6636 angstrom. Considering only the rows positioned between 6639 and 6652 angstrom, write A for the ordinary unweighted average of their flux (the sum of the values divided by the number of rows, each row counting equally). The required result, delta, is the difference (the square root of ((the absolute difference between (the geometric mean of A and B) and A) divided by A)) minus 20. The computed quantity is -19.9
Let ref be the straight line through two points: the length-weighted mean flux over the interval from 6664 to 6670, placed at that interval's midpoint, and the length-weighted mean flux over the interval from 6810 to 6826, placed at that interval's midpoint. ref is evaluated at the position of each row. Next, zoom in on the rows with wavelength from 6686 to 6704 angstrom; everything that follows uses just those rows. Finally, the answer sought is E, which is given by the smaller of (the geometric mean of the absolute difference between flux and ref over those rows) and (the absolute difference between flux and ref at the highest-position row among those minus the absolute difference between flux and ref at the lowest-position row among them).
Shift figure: 0.12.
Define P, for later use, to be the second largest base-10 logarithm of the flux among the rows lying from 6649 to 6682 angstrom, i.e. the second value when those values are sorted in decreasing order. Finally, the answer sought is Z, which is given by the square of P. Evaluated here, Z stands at 0.2318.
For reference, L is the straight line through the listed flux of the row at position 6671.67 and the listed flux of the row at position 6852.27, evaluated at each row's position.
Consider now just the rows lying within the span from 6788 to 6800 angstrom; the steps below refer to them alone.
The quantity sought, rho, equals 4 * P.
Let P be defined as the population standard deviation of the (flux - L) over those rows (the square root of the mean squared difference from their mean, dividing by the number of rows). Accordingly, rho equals 0.27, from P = 0.068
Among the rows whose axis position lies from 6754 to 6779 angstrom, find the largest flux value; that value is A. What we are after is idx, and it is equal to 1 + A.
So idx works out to 4.17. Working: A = 3.17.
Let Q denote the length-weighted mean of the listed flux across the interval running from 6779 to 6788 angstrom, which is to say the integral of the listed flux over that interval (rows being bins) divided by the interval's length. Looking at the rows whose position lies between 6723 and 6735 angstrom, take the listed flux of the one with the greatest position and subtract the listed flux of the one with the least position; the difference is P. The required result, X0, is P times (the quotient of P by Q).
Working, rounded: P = 0.01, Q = 3.08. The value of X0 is 0.000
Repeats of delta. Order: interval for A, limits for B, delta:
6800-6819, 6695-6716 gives -19.9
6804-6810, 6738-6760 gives -19.9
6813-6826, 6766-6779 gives -20.0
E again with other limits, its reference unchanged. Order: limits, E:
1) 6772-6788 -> -0.09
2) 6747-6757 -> -0.02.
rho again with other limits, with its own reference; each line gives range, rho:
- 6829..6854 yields 0.91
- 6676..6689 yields 0.20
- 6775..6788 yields 0.23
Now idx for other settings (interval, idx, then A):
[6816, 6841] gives 4.30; 3.3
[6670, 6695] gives 4.07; 3.07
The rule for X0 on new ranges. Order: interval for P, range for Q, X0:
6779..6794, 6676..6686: 0.004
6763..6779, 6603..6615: 0.021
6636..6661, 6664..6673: 0.033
